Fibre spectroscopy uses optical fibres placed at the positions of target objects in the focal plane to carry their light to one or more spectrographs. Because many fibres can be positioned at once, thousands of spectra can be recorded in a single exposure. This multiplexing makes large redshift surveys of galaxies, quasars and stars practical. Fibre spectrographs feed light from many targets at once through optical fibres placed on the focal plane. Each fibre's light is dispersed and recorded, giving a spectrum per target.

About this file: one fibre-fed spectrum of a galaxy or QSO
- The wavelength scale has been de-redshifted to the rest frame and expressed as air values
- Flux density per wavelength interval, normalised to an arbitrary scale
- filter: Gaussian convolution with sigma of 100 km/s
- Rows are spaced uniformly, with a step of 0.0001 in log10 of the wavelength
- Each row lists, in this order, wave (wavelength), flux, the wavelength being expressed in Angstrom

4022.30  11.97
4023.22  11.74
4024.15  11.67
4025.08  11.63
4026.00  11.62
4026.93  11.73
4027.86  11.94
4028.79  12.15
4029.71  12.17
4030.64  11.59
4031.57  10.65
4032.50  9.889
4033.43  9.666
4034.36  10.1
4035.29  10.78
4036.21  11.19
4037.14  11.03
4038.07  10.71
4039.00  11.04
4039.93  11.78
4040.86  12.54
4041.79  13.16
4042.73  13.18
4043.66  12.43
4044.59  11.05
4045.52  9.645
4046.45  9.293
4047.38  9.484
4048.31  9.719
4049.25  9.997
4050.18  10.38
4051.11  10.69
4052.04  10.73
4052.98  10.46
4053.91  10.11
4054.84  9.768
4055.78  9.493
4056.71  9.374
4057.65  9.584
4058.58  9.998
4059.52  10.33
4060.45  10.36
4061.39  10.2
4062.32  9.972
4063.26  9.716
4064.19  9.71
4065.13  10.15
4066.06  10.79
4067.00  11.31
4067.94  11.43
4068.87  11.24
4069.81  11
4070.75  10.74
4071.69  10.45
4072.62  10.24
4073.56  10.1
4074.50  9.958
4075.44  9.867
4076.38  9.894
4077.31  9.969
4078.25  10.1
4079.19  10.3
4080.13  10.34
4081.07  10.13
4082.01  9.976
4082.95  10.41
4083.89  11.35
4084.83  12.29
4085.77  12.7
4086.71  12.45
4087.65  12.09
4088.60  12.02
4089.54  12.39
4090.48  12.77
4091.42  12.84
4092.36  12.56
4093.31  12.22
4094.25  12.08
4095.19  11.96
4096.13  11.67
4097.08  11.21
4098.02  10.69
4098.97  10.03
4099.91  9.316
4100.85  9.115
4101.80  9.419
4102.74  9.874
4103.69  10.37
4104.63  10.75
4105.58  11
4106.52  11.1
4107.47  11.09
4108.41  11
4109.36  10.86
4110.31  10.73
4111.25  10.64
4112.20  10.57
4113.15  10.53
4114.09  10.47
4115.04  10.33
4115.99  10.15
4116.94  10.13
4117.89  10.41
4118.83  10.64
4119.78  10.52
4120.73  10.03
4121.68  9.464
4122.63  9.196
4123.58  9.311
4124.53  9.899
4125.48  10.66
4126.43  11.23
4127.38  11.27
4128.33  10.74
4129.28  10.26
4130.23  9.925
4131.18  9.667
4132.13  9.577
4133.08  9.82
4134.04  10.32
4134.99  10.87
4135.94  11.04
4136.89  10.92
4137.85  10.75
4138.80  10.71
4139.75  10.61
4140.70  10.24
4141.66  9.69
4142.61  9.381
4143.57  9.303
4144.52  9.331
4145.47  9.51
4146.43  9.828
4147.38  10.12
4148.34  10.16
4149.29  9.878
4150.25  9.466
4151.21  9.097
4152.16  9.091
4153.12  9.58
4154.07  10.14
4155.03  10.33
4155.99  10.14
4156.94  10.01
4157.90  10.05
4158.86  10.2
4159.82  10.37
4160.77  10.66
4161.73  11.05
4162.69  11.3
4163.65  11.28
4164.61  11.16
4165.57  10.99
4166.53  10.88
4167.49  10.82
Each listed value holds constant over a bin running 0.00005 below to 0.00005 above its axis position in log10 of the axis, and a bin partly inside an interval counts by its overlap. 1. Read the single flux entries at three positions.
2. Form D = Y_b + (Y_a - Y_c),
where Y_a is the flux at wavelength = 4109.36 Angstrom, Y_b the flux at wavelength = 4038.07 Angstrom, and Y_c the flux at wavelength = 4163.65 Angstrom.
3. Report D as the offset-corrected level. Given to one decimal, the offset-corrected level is 10.3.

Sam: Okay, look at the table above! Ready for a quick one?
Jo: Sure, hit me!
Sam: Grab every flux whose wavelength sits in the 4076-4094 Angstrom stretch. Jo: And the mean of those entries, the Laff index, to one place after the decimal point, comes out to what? 11.4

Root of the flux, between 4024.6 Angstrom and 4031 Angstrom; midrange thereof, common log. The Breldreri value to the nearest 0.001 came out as 0.537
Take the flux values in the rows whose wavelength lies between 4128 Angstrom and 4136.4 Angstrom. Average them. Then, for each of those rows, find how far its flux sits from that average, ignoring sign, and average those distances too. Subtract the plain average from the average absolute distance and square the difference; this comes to 96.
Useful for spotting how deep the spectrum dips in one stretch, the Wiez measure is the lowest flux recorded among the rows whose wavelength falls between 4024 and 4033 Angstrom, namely 9.889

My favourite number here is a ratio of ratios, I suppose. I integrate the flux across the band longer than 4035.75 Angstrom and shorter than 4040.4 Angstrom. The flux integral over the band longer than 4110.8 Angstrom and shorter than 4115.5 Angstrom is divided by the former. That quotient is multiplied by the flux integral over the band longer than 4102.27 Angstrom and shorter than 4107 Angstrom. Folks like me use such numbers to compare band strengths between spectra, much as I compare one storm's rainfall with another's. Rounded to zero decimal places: 48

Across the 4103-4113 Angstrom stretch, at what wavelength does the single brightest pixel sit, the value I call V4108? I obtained 4106.52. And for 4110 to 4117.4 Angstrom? 4110.31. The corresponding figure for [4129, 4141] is 4135.94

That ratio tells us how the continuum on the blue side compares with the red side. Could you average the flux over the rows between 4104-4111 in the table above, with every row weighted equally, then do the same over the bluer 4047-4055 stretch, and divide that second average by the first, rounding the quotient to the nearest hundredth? 0.93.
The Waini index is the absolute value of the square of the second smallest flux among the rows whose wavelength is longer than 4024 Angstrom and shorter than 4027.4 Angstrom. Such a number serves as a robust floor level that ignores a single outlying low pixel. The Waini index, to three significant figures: 135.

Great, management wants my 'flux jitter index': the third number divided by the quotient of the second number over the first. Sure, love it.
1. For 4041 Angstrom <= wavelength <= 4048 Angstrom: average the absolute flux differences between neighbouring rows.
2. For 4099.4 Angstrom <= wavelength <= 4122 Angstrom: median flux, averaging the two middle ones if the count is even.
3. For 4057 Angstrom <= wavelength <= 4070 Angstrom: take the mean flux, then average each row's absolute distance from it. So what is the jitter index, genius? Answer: 0.034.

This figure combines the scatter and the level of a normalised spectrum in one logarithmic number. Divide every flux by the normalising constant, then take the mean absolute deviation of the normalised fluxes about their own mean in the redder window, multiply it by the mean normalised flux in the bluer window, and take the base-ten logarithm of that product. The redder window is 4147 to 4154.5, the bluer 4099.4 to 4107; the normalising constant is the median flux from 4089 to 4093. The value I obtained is -1.62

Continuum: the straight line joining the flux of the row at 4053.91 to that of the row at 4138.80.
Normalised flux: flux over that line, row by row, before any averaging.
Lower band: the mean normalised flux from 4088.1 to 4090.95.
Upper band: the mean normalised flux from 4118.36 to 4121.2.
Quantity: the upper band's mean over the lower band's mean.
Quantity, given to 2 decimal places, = 0.82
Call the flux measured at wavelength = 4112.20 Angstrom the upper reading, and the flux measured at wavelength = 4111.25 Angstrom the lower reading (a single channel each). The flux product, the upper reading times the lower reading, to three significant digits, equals 112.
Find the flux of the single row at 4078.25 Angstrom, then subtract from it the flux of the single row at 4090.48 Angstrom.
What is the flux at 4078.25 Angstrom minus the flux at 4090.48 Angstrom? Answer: -2.7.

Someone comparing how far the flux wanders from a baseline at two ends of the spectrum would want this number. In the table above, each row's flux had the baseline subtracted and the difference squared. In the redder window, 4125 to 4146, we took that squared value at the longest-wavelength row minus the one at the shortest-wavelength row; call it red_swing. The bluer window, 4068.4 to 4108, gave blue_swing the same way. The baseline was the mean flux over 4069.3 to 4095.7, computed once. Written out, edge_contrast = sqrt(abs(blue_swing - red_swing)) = 1.59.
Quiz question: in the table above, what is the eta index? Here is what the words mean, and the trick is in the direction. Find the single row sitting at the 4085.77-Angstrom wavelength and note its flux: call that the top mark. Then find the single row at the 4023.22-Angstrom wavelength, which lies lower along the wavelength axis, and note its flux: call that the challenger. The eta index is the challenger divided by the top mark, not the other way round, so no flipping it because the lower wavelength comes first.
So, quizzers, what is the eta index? 0.92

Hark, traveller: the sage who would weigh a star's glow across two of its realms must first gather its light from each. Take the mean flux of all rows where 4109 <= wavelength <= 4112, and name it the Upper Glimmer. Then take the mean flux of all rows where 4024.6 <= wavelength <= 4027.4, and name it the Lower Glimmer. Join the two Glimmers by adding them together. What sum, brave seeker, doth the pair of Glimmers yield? 22.4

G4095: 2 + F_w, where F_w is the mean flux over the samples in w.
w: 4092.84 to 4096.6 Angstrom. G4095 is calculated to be 14.0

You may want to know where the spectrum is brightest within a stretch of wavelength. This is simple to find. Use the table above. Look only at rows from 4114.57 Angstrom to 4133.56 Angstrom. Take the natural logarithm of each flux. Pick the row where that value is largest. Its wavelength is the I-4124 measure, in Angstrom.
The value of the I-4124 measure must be 4127.38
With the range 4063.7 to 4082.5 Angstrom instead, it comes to 4067.94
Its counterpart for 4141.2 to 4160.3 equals 4159.82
